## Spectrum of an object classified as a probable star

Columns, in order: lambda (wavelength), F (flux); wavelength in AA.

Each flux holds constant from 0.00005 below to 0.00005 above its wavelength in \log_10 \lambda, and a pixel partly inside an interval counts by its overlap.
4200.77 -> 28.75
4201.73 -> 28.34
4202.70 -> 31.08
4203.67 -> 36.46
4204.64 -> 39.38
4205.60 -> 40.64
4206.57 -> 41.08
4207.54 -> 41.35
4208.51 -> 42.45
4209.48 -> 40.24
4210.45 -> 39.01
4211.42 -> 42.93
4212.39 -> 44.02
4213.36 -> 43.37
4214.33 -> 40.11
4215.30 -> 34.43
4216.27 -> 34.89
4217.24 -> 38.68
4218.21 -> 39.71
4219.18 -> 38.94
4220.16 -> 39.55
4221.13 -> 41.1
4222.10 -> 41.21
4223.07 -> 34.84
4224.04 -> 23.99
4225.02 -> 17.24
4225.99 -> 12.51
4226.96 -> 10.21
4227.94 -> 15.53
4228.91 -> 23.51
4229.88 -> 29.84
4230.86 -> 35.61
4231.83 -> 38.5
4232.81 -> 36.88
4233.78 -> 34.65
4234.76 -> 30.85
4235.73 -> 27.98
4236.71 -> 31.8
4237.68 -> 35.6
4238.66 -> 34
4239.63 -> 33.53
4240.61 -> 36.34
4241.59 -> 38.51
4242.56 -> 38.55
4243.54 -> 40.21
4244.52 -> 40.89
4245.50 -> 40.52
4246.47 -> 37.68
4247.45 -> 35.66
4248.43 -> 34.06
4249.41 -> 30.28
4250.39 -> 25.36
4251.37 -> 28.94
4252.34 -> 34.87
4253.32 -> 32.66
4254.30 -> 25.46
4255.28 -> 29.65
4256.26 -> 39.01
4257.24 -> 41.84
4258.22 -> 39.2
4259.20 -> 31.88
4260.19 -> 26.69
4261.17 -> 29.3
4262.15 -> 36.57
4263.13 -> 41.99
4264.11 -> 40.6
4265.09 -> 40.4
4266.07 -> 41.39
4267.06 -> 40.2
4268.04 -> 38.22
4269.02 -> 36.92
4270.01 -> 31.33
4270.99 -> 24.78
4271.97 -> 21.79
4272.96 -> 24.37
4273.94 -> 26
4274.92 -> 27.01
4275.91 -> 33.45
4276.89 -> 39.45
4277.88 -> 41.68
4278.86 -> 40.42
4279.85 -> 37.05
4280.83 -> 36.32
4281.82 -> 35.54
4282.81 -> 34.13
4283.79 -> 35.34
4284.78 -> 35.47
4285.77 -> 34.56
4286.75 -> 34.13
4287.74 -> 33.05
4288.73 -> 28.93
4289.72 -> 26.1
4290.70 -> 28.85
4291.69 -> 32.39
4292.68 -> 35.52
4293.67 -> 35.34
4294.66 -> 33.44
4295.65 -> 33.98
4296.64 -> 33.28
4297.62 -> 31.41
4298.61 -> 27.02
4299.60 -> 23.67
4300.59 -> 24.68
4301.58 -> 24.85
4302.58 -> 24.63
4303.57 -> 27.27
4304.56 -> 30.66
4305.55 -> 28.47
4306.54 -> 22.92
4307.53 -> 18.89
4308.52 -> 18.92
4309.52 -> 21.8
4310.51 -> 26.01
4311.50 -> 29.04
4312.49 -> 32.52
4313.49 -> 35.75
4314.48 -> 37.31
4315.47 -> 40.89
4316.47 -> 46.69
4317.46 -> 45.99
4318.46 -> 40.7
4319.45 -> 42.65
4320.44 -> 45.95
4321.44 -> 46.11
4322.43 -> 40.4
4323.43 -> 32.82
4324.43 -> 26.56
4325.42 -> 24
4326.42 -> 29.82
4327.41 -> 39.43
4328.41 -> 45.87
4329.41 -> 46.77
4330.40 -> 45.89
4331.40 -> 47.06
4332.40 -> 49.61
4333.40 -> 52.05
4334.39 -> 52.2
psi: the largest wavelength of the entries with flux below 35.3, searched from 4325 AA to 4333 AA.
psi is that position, 4326.42 AA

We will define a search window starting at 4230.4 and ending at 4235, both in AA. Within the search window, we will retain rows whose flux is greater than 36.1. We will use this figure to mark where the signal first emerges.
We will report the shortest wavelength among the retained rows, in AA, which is 4231.83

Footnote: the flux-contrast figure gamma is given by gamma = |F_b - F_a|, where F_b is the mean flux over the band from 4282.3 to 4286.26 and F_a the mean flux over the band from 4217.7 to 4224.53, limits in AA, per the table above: 2.2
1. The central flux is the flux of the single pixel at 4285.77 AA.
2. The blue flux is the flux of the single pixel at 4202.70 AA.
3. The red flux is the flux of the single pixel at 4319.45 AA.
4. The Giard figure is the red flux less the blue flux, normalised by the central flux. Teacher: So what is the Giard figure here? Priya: 0.3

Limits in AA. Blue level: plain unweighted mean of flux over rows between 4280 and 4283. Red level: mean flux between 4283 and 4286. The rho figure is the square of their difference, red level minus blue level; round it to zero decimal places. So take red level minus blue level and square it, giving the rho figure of 0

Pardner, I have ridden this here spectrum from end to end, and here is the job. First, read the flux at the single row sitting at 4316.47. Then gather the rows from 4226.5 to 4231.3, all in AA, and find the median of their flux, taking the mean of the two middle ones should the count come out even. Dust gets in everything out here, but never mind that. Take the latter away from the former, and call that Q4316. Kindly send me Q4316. 23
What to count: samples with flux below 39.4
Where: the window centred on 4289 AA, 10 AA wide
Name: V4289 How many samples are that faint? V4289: 10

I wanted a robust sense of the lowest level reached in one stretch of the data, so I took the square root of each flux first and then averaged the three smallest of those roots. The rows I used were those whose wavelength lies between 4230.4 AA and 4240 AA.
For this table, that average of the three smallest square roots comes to 5.49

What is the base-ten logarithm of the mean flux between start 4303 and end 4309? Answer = 1.39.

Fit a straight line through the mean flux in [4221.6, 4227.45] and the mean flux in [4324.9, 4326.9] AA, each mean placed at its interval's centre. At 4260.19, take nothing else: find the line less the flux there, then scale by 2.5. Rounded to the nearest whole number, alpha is -5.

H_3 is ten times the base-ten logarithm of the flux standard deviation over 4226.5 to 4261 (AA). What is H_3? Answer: 8.4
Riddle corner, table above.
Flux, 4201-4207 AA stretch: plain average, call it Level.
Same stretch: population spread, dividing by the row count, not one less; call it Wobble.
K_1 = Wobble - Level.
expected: -31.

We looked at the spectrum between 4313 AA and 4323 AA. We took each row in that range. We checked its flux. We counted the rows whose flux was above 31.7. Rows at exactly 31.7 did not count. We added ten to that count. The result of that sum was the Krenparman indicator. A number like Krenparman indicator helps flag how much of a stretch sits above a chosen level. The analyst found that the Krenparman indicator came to 20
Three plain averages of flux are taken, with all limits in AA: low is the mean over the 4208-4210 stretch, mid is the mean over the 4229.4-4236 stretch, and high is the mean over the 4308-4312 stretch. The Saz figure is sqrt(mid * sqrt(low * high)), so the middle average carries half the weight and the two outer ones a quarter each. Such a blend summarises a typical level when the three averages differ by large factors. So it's 32.5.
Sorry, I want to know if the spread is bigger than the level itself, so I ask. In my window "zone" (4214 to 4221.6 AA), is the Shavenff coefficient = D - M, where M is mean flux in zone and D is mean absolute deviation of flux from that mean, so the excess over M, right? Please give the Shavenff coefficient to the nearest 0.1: -36.5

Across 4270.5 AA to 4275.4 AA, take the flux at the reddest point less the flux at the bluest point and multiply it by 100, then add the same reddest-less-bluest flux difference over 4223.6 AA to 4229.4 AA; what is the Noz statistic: 223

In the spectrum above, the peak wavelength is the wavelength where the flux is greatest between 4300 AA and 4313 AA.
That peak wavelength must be 4312.49 AA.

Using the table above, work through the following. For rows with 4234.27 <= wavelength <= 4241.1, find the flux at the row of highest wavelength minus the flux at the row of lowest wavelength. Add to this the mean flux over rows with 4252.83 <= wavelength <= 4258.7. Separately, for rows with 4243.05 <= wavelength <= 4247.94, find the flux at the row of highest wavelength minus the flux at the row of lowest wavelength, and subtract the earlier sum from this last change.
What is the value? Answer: -45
